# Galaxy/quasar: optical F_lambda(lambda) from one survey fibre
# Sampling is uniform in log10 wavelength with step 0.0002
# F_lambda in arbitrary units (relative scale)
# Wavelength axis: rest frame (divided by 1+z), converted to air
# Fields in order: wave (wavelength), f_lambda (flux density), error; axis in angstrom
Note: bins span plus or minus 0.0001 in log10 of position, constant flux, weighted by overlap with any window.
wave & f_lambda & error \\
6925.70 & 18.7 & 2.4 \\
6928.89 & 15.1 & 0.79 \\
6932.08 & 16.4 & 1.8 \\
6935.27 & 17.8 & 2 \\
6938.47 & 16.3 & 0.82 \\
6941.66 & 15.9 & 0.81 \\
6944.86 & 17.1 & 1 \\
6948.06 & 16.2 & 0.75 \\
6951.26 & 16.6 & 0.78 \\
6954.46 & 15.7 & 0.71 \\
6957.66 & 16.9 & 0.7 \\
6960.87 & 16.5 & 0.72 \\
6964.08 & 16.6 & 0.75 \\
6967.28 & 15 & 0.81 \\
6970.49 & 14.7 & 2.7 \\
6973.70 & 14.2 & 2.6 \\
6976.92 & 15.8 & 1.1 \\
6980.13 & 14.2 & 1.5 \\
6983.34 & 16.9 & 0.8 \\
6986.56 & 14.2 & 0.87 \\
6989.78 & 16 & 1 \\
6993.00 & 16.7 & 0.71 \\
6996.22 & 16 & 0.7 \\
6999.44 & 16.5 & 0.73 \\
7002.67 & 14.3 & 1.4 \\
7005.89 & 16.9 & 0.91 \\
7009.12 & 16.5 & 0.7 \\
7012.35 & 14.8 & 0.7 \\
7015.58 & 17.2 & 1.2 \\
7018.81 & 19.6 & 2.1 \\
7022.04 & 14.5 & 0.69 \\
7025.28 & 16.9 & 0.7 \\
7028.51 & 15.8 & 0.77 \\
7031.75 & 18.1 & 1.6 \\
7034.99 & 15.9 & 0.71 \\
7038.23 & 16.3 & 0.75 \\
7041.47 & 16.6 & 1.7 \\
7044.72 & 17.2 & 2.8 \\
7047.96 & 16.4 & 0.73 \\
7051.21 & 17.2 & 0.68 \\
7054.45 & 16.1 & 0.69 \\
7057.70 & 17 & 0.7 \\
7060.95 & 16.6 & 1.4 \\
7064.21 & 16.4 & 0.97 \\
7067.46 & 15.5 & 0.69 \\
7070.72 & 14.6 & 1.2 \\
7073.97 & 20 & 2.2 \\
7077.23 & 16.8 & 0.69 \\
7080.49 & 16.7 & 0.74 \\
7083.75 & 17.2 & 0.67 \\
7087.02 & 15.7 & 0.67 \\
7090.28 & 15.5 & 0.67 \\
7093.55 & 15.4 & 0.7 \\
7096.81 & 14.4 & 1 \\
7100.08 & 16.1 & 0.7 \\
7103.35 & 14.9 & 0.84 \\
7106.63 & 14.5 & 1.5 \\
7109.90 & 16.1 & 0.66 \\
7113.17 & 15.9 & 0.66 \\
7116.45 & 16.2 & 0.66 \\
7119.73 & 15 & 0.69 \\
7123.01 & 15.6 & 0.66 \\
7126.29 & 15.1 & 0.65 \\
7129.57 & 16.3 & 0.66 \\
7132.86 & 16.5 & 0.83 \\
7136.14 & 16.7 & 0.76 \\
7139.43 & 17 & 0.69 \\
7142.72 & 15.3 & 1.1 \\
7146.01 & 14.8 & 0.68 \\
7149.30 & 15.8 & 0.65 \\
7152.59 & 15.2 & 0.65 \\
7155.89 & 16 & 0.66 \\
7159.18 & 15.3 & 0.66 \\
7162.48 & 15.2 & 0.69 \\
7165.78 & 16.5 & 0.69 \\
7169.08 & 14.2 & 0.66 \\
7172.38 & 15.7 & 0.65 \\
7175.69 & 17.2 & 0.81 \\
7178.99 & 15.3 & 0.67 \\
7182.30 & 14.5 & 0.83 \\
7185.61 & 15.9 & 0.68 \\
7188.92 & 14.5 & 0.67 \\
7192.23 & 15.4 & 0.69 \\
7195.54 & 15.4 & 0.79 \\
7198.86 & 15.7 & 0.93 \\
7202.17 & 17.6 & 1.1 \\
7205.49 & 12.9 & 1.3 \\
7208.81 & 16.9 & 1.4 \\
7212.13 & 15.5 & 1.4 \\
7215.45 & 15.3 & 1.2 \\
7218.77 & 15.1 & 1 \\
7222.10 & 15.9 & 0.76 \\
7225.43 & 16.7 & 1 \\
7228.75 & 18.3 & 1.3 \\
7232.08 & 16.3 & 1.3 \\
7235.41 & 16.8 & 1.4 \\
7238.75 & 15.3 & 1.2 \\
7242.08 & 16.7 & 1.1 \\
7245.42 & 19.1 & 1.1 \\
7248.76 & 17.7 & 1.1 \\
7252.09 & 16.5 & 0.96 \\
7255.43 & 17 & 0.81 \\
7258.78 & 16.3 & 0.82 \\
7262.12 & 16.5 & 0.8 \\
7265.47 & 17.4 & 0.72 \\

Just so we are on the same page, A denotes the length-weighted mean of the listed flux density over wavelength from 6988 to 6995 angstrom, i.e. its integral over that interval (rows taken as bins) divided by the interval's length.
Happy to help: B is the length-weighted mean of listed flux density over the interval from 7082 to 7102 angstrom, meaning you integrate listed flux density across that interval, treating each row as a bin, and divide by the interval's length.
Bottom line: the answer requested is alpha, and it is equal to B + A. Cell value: 32.0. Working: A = 16.3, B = 15.7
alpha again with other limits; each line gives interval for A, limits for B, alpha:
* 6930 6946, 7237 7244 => 32.7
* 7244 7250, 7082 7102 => 34.1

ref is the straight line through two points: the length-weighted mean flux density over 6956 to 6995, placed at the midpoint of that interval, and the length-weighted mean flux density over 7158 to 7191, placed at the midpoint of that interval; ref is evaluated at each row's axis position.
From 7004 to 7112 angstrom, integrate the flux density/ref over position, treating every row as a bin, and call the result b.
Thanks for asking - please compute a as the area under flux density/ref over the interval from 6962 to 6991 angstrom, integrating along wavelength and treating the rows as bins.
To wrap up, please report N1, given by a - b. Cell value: -85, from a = 28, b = 113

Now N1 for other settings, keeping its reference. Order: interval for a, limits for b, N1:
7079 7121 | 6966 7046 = -40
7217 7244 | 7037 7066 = -2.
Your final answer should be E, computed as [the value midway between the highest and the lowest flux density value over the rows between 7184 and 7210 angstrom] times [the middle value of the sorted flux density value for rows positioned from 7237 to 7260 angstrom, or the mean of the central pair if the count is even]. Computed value 255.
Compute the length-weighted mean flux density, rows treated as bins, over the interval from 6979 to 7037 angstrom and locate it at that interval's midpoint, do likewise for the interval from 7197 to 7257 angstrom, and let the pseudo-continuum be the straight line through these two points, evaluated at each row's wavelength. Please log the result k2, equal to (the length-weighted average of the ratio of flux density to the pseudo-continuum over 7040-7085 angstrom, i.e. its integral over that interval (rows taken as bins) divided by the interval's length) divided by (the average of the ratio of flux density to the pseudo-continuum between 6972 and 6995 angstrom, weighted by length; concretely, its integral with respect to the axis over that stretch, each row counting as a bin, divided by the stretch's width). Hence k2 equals 1.08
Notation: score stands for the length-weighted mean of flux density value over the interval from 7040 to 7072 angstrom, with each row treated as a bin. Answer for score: 16.4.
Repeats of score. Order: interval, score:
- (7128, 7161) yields 15.9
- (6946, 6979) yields 15.8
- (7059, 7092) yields 16.5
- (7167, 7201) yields 15.4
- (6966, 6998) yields 15.4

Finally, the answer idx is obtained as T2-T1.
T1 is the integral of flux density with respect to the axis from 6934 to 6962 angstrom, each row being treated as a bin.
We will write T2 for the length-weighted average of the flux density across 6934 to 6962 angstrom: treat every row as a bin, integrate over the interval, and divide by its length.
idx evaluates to -447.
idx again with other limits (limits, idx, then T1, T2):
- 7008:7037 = -464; 481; 16.6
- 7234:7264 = -489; 506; 16.9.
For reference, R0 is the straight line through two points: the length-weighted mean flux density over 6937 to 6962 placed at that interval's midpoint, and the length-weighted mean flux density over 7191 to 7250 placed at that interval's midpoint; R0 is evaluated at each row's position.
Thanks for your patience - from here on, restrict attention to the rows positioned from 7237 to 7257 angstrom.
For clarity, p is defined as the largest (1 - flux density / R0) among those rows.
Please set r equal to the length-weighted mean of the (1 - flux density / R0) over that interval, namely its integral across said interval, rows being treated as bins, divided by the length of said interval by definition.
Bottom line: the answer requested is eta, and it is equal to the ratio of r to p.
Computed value -0.9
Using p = 0.058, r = -0.05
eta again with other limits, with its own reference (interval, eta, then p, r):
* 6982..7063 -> 0.0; 0.133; 0.00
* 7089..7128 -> 0.5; 0.118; 0.06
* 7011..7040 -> -0.1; 0.114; -0.01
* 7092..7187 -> 0.3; 0.128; 0.04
